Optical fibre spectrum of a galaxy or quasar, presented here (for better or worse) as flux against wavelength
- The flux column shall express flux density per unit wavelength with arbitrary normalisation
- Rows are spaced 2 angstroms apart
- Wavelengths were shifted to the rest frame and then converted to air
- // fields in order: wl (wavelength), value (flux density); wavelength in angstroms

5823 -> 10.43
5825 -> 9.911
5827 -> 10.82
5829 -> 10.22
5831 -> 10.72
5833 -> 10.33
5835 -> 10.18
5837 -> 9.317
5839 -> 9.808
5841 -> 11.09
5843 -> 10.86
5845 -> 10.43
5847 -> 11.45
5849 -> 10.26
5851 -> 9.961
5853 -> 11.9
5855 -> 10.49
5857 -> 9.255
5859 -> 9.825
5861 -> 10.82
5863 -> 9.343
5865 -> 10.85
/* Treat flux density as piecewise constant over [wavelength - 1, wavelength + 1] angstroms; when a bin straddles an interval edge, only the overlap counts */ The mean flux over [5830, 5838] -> 10.1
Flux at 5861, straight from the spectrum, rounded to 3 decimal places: 10.820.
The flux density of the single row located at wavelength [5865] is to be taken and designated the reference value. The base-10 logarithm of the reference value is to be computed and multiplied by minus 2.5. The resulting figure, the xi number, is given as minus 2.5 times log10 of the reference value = -2.59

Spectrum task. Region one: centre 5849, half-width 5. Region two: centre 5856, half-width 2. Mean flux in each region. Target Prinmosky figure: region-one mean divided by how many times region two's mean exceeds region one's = 11.8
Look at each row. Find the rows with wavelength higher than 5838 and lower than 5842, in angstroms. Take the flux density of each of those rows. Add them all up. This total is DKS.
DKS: 20.9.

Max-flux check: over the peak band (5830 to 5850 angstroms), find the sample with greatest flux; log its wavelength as 5847 angstroms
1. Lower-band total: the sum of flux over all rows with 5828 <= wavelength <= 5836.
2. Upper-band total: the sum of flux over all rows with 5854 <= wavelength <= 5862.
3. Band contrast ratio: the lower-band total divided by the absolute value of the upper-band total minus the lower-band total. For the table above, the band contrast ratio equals 39.1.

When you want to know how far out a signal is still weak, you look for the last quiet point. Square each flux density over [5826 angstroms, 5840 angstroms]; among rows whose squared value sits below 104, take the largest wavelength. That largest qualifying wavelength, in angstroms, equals 5839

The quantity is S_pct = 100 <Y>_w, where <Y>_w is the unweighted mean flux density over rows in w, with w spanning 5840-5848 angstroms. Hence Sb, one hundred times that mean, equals 1096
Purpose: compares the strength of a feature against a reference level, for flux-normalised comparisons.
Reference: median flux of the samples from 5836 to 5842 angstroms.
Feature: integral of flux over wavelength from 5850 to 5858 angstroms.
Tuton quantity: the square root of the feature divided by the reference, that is 2.9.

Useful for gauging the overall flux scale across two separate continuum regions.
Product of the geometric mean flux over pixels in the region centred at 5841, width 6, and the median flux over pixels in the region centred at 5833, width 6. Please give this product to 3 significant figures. 109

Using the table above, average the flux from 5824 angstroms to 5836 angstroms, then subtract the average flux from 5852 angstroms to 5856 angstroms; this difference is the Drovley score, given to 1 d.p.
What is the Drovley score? -0.8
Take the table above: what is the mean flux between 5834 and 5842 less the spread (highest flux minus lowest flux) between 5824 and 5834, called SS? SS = 9.2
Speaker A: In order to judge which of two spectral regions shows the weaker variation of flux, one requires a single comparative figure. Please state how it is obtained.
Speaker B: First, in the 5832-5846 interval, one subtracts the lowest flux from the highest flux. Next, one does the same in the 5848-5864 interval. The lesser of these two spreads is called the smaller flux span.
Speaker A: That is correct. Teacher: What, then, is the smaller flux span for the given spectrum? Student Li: 1.77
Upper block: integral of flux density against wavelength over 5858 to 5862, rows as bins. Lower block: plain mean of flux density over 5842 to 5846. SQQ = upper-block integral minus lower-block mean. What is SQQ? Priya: 31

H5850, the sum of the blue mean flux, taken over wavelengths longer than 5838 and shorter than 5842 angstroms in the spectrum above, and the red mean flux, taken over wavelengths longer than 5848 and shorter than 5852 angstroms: 20.6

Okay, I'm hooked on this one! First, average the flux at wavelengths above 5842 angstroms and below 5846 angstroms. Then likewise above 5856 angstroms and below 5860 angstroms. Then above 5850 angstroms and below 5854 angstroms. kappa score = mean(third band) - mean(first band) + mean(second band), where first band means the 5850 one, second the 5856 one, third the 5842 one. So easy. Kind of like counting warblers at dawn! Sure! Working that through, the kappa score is 9.25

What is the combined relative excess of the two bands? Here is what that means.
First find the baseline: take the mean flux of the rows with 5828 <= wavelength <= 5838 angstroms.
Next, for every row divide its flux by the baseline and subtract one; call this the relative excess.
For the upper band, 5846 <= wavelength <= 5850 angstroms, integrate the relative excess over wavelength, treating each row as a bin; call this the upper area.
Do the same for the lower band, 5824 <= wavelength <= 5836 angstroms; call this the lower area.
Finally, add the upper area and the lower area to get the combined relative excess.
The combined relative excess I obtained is 0.52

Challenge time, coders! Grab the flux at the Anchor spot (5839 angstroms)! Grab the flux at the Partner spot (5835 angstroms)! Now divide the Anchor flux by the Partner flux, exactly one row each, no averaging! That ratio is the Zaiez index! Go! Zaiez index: 0.96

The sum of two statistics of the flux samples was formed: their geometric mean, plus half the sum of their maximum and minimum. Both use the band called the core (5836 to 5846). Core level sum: 20.5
